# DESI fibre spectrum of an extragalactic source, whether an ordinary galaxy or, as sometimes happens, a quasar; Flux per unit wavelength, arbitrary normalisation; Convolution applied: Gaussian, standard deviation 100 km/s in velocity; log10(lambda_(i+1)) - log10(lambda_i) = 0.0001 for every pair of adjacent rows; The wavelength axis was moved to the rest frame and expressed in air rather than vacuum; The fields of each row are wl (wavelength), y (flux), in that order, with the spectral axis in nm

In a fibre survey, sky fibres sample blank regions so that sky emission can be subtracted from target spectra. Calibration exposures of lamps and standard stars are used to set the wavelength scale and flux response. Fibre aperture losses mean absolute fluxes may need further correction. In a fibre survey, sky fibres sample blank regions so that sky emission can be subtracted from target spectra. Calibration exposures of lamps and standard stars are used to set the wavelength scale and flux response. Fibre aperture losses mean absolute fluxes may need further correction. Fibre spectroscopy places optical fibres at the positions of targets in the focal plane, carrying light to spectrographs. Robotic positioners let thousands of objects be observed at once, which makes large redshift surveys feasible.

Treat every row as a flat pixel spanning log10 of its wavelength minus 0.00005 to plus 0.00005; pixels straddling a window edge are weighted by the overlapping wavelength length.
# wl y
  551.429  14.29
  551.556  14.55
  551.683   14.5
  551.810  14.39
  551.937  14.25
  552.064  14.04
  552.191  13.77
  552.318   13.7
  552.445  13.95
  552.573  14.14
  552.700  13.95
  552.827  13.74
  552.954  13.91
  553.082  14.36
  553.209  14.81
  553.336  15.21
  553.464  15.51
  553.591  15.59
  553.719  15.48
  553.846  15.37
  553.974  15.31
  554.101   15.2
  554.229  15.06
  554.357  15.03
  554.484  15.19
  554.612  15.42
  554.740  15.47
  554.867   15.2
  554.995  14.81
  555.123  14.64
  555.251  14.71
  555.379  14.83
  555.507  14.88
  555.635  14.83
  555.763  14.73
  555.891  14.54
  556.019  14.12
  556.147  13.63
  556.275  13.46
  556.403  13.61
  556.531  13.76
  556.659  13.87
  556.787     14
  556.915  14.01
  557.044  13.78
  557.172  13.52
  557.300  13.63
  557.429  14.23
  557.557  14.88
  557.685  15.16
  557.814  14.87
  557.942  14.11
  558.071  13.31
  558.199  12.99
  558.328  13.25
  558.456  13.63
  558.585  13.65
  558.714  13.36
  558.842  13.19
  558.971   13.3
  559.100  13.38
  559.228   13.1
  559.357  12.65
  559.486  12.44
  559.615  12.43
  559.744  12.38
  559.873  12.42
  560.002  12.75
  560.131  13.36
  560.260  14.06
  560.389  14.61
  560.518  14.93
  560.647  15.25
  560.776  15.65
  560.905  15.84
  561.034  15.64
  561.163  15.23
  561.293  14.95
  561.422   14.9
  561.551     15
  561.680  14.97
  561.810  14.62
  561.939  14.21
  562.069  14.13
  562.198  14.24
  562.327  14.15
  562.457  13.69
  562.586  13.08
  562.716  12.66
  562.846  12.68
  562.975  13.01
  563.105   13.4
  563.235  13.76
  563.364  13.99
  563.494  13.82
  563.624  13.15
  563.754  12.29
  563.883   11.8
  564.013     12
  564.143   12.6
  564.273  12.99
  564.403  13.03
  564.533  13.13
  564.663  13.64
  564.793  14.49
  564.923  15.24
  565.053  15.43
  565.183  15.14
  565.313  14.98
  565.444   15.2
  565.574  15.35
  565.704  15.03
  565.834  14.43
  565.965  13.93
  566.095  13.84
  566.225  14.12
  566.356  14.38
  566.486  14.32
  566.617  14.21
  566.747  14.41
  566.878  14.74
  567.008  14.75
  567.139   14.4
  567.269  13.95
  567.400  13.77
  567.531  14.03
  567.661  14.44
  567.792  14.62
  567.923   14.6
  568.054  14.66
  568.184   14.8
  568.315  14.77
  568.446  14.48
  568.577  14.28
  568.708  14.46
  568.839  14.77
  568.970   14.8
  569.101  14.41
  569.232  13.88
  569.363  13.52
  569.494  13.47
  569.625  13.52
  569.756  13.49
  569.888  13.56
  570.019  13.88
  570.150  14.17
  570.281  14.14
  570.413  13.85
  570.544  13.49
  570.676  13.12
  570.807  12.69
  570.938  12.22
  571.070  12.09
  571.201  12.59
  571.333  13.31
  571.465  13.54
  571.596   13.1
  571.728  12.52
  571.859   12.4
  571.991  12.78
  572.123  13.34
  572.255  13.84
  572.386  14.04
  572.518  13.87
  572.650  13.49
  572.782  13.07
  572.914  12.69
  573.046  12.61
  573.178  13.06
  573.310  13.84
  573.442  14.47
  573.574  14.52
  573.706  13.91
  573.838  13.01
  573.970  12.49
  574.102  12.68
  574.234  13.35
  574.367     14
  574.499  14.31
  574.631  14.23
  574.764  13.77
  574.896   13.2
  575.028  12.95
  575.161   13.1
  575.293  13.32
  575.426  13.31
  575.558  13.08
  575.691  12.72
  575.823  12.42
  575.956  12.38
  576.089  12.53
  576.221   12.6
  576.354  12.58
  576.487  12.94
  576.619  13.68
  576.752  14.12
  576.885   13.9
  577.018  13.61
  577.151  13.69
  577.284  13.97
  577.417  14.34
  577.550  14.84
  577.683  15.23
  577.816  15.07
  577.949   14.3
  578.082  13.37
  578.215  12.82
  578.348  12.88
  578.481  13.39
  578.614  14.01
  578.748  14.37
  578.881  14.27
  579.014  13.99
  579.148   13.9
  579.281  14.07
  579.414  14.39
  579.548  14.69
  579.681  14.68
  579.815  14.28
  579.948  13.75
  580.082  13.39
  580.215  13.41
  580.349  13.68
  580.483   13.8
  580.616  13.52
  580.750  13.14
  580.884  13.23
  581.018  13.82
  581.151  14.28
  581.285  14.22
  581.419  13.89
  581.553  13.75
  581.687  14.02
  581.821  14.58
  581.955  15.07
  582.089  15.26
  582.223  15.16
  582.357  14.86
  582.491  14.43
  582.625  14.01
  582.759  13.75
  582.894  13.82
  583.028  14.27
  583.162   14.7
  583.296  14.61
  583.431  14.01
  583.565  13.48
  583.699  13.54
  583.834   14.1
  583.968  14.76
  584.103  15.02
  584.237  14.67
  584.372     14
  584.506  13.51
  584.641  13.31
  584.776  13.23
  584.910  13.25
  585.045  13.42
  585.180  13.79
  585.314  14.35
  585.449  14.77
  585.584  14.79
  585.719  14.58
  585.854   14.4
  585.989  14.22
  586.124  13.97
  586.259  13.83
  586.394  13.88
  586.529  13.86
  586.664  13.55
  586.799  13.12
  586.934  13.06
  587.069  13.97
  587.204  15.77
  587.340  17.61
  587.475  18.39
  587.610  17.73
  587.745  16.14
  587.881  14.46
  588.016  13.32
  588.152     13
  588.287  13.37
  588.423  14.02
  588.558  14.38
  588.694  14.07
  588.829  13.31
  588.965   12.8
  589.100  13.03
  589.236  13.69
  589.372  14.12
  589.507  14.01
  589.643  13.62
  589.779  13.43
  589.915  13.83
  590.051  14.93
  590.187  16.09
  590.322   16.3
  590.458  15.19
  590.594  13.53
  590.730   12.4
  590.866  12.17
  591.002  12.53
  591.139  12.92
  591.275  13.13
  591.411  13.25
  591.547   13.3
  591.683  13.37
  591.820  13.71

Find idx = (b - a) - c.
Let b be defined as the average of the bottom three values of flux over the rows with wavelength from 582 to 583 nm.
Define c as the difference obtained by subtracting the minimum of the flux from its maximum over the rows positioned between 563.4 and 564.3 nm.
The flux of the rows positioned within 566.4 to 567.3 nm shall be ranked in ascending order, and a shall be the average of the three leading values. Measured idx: -2.3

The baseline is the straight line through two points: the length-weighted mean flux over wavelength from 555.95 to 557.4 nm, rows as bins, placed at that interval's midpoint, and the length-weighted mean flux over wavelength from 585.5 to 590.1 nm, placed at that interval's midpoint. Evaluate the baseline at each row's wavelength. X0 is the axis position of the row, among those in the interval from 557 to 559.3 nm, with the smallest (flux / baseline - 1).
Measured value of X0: 558.199 nm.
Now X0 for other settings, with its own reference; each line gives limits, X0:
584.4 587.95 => 586.934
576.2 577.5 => 576.354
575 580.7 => 575.956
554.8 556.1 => 556.019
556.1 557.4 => 556.275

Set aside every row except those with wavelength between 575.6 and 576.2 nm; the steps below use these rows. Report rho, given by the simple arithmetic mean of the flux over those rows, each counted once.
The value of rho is 12.5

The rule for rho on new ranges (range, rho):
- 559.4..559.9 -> 12.4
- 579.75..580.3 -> 13.7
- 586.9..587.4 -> 15.1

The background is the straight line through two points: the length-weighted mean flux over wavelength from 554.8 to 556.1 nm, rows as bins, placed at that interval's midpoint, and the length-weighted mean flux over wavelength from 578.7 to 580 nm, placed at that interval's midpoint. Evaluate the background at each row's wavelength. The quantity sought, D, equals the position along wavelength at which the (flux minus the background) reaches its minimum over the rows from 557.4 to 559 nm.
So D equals 558.199 nm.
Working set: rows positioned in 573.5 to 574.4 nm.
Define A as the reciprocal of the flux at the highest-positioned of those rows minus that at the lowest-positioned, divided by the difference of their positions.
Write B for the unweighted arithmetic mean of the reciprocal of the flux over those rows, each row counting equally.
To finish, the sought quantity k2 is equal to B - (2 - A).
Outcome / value -1.92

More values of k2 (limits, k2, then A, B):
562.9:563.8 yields -1.92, 0.006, 0.0751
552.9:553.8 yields -1.94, -0.010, 0.0669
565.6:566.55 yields -1.93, 0.004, 0.0700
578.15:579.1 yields -1.93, -0.008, 0.0733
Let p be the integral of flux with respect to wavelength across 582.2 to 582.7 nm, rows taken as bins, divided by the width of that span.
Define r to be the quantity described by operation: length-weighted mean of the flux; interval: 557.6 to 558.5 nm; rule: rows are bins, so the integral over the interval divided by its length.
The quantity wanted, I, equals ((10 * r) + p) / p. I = 10.6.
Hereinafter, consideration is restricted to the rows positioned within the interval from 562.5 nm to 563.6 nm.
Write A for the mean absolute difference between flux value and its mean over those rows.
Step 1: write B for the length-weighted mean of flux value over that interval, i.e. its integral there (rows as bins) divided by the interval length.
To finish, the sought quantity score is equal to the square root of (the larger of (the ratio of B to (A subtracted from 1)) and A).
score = 4.9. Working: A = 0.44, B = 13.3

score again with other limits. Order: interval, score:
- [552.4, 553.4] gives 4.9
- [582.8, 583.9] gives 4.7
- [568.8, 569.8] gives 5.3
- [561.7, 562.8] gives 5.4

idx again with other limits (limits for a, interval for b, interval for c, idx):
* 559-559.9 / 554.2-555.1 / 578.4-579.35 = 1.6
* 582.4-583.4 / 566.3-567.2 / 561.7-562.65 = -1.1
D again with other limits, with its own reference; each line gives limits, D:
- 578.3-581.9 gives 578.348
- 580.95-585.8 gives 584.776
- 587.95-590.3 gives 588.965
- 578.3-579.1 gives 578.348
